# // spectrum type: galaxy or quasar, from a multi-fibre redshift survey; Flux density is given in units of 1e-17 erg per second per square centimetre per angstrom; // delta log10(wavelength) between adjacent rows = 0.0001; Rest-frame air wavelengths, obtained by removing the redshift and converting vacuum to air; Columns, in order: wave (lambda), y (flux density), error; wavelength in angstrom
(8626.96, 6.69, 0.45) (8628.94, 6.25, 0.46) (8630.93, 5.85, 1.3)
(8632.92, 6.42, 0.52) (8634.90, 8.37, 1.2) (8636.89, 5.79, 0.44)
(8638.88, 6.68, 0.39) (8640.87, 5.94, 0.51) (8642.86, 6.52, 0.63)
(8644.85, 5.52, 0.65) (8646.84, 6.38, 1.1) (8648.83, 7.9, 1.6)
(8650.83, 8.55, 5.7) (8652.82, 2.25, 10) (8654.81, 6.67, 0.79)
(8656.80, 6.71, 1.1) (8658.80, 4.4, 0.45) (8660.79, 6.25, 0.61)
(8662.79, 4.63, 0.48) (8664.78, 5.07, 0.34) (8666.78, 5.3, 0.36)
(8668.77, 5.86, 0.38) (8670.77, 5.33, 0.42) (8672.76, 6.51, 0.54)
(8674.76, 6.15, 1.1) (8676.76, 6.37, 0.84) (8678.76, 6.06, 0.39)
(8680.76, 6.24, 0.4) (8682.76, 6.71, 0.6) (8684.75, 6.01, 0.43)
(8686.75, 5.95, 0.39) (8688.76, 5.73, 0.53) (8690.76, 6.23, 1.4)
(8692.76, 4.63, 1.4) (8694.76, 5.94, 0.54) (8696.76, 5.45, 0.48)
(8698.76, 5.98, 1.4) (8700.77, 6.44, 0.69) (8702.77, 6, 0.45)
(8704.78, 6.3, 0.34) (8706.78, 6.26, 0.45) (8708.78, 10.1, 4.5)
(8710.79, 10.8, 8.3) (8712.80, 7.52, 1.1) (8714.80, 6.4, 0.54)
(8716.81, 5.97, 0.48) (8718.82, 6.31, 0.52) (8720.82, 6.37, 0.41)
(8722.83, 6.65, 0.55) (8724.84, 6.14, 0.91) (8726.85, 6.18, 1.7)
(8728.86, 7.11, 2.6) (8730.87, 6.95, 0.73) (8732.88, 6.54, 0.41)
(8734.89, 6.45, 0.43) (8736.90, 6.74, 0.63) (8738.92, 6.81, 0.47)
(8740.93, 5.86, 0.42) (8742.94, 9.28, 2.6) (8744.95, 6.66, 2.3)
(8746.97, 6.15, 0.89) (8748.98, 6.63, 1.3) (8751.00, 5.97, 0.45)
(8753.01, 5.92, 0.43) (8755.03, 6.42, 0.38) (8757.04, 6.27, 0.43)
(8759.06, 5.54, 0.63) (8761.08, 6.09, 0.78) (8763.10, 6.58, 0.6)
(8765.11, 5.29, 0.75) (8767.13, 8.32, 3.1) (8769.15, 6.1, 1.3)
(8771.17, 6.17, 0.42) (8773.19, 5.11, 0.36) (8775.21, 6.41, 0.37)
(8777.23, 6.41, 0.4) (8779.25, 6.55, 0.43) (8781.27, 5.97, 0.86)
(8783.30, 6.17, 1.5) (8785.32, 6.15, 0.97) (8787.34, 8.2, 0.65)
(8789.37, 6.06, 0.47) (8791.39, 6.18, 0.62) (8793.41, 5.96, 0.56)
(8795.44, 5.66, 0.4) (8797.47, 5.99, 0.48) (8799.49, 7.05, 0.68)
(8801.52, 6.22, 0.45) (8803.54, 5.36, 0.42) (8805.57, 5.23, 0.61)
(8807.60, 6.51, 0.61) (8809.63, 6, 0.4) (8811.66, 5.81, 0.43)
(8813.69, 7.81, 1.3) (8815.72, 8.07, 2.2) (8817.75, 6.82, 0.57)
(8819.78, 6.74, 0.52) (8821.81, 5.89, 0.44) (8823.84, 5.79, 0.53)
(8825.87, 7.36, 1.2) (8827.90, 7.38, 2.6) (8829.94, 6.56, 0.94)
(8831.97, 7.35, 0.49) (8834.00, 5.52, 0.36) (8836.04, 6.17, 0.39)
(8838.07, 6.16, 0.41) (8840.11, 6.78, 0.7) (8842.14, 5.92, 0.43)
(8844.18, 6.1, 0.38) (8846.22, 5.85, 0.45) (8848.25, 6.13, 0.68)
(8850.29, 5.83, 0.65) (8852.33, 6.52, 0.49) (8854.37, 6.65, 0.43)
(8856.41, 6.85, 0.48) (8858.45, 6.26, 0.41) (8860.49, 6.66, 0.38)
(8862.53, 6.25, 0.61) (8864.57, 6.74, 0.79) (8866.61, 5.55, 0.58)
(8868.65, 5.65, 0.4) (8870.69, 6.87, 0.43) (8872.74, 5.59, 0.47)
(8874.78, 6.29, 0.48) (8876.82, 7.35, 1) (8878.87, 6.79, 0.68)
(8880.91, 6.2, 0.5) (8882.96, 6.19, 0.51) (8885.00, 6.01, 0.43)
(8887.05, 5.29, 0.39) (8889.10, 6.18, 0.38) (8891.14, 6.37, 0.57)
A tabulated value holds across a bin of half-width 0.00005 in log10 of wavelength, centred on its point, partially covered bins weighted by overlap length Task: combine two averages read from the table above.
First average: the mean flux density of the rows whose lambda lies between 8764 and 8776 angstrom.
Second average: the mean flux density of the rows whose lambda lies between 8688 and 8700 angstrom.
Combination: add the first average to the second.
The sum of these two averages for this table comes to 11.9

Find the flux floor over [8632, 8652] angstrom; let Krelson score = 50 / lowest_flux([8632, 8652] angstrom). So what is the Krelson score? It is 9.1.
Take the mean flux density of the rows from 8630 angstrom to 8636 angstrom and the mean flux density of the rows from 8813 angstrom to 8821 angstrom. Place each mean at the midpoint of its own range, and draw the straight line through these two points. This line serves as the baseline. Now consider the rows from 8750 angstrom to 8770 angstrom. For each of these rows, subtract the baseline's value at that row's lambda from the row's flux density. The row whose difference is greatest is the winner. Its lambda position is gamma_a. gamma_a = 8767.13 angstrom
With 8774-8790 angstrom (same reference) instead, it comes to 8787.34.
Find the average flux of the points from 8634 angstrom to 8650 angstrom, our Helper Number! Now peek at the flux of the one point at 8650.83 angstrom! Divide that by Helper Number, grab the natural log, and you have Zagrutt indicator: 0.25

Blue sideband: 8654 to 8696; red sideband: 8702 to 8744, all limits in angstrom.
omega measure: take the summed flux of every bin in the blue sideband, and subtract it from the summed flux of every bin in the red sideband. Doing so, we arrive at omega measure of 24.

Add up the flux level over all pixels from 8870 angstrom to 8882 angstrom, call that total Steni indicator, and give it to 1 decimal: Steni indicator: 39.1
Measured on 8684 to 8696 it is 34.5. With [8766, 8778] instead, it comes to 38.5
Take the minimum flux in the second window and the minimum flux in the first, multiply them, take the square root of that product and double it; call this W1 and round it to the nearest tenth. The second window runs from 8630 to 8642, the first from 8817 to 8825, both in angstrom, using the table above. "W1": 11.6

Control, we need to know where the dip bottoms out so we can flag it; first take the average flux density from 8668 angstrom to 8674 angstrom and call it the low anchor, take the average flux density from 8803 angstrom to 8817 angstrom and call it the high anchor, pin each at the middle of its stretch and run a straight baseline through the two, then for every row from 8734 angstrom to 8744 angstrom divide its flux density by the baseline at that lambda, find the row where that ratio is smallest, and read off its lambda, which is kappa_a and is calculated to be 8740.93 angstrom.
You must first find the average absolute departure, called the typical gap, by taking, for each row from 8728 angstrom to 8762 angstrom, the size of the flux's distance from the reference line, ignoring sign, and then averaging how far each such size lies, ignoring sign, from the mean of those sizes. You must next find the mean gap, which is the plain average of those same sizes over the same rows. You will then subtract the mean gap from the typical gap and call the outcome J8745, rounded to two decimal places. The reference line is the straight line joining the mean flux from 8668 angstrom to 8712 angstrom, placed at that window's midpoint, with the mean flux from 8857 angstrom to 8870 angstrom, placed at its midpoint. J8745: -0.15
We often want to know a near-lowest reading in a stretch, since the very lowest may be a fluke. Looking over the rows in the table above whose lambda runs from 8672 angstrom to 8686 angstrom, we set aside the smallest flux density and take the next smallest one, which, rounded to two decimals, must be 6.06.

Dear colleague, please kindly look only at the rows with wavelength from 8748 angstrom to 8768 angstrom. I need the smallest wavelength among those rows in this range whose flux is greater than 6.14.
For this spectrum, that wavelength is 8748.98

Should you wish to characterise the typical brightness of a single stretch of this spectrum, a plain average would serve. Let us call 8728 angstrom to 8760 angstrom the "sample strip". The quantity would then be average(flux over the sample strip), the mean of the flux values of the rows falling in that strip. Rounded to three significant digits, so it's 6.58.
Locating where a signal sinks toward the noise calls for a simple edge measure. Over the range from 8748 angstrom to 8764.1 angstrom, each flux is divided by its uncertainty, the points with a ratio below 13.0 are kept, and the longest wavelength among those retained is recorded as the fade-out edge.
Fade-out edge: 8763.10 angstrom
